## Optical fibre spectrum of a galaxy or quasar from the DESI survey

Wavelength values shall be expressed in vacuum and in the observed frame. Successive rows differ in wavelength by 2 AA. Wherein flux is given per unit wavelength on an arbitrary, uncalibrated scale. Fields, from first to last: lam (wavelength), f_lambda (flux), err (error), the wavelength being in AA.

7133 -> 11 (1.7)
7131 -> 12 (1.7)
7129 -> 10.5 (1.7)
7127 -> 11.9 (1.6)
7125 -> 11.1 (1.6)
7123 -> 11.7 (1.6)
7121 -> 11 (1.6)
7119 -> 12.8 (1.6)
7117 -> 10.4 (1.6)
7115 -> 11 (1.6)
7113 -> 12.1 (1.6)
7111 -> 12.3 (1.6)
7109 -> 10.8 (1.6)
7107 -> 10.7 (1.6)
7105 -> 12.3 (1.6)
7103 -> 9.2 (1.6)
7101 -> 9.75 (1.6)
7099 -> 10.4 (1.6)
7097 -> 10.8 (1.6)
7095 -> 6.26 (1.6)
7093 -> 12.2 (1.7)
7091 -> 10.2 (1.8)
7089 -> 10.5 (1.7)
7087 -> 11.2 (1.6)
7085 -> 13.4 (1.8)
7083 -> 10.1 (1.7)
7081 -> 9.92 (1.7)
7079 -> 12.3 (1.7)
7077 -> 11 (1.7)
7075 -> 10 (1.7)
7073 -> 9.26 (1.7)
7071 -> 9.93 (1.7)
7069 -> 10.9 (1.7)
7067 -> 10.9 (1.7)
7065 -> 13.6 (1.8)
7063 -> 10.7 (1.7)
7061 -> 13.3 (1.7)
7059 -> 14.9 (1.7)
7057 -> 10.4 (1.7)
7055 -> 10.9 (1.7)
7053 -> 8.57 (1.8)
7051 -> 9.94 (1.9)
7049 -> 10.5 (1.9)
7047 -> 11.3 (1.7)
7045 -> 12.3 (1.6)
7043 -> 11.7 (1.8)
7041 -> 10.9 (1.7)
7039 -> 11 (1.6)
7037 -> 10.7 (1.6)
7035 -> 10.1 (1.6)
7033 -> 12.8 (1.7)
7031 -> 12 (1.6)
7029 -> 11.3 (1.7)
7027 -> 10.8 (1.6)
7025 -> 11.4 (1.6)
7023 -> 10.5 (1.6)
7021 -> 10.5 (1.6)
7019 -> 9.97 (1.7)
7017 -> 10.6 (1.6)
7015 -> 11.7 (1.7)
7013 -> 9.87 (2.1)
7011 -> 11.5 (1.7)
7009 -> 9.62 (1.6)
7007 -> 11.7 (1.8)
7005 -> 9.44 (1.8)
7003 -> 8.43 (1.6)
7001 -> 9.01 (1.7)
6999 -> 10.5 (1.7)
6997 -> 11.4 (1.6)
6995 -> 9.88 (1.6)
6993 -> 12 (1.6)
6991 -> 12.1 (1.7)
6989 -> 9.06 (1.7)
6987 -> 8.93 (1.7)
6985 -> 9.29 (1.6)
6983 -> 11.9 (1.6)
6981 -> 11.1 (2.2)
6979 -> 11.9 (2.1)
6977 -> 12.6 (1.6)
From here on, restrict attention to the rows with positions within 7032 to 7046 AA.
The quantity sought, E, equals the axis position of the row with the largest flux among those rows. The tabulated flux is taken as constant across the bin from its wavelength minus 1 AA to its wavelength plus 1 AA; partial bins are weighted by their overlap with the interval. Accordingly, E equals 7033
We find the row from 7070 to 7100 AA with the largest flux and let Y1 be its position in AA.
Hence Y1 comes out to 7085 AA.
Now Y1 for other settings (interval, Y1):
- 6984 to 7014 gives 6991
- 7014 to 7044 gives 7033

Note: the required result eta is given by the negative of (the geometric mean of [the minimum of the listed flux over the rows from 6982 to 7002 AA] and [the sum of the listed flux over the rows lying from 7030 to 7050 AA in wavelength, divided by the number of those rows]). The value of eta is -10.06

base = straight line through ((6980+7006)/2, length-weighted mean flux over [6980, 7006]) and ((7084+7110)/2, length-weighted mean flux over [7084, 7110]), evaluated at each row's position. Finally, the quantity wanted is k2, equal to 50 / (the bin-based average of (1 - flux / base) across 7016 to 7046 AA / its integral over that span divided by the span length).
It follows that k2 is -702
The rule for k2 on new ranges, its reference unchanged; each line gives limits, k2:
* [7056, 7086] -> -602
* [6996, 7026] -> -4571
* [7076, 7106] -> -8239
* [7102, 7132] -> -811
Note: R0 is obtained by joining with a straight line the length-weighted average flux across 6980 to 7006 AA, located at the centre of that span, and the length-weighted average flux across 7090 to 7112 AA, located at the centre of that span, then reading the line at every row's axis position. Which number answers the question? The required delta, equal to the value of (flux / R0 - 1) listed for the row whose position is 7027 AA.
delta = 0.05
